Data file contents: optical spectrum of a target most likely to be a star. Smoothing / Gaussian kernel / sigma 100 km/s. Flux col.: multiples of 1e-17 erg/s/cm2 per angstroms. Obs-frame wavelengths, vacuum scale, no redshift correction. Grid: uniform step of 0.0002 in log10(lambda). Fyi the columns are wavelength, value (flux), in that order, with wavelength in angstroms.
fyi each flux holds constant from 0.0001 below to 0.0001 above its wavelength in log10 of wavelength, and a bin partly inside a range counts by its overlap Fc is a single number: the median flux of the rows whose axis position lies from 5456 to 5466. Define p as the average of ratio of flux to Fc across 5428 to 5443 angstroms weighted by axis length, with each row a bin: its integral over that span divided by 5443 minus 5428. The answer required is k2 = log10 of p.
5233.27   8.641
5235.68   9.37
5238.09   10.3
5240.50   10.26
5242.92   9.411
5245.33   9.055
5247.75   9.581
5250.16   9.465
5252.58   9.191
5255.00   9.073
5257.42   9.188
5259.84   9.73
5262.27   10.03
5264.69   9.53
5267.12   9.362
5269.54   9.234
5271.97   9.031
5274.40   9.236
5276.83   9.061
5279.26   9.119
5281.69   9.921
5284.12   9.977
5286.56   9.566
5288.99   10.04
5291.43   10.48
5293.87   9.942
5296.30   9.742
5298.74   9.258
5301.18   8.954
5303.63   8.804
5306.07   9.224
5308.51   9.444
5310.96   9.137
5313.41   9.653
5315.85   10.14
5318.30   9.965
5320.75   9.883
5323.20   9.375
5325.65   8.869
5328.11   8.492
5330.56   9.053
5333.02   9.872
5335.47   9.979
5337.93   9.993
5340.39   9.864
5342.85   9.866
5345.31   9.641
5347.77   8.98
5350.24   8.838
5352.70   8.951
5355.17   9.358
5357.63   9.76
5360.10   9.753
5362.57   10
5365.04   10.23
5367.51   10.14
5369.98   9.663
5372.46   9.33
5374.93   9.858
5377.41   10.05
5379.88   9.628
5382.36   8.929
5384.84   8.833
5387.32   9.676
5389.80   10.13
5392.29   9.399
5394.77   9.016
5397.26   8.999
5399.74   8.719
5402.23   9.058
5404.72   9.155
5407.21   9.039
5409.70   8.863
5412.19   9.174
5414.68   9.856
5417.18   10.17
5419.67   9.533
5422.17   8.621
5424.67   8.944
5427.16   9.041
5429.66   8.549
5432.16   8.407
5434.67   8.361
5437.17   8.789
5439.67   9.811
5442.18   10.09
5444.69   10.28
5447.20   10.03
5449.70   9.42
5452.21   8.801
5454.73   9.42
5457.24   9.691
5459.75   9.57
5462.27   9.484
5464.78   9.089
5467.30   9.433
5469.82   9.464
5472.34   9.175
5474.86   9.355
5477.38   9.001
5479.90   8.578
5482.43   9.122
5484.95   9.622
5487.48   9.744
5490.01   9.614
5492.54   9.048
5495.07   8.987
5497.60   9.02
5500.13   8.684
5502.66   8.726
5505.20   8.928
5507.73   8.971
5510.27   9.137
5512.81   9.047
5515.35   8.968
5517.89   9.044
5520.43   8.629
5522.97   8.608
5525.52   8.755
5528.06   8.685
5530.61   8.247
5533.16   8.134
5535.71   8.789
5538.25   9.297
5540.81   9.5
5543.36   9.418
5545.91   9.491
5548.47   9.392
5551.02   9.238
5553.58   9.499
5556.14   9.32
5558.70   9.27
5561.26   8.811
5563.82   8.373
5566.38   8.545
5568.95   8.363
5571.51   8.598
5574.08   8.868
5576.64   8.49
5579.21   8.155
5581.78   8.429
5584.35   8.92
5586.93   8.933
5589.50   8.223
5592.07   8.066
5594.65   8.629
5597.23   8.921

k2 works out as -0.026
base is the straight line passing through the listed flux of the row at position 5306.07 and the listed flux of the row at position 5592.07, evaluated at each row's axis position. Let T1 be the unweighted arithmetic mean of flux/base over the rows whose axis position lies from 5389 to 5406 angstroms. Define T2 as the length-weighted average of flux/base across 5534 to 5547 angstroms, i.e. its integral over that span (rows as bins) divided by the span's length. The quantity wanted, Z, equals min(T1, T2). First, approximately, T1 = 1.04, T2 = 1.12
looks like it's 1.040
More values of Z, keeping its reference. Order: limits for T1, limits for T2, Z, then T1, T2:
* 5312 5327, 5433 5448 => 1.052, 1.05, 1.10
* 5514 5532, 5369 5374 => 1.043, 1.04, 1.06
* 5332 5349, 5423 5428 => 1.026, 1.07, 1.03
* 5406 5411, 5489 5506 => 1.016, 1.02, 1.06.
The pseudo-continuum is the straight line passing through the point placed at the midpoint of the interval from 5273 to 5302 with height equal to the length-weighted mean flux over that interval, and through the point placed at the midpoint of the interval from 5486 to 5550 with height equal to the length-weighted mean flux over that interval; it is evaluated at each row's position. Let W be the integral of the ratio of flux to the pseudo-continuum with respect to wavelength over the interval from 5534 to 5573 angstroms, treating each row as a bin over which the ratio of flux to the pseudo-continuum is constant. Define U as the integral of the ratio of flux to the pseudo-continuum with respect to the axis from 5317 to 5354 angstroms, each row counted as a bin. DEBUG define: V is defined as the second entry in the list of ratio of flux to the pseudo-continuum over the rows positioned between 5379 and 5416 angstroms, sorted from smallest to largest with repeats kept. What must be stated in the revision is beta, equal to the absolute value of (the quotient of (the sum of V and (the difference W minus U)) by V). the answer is 4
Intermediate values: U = 36.8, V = 0.944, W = 39.6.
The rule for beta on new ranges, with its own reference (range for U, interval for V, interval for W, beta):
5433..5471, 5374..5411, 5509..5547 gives 0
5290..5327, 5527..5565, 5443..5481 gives 3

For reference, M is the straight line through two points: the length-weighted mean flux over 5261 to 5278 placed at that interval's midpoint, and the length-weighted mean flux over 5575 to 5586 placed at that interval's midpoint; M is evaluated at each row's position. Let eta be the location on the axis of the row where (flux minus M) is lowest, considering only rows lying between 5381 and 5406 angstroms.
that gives 5399.74 angstroms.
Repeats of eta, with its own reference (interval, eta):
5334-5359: 5350.24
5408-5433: 5432.16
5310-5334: 5328.11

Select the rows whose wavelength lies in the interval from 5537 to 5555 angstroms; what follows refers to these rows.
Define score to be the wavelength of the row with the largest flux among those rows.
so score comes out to 5540.81 angstroms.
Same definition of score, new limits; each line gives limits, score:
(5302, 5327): 5315.85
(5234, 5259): 5238.09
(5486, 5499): 5487.48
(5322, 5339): 5337.93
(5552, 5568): 5553.58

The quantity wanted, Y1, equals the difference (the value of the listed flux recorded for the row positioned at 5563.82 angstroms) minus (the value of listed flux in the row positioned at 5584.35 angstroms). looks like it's -0.5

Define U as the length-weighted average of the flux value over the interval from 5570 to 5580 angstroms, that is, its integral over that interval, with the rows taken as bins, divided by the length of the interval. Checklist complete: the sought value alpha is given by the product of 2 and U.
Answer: 17.1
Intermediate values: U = 8.55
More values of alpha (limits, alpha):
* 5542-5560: 18.8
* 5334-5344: 19.9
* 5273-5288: 19.0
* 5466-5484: 18.3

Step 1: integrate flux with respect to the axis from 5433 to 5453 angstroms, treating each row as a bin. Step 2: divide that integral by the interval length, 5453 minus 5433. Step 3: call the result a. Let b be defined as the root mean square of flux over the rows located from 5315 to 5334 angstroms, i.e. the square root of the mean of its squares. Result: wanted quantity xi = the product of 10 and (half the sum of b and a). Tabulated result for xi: 94.6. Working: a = 9.44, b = 9.47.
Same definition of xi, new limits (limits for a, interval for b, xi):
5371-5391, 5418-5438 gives 91.7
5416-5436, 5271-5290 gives 92.3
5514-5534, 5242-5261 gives 89.9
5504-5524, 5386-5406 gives 91.0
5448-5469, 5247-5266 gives 94.3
